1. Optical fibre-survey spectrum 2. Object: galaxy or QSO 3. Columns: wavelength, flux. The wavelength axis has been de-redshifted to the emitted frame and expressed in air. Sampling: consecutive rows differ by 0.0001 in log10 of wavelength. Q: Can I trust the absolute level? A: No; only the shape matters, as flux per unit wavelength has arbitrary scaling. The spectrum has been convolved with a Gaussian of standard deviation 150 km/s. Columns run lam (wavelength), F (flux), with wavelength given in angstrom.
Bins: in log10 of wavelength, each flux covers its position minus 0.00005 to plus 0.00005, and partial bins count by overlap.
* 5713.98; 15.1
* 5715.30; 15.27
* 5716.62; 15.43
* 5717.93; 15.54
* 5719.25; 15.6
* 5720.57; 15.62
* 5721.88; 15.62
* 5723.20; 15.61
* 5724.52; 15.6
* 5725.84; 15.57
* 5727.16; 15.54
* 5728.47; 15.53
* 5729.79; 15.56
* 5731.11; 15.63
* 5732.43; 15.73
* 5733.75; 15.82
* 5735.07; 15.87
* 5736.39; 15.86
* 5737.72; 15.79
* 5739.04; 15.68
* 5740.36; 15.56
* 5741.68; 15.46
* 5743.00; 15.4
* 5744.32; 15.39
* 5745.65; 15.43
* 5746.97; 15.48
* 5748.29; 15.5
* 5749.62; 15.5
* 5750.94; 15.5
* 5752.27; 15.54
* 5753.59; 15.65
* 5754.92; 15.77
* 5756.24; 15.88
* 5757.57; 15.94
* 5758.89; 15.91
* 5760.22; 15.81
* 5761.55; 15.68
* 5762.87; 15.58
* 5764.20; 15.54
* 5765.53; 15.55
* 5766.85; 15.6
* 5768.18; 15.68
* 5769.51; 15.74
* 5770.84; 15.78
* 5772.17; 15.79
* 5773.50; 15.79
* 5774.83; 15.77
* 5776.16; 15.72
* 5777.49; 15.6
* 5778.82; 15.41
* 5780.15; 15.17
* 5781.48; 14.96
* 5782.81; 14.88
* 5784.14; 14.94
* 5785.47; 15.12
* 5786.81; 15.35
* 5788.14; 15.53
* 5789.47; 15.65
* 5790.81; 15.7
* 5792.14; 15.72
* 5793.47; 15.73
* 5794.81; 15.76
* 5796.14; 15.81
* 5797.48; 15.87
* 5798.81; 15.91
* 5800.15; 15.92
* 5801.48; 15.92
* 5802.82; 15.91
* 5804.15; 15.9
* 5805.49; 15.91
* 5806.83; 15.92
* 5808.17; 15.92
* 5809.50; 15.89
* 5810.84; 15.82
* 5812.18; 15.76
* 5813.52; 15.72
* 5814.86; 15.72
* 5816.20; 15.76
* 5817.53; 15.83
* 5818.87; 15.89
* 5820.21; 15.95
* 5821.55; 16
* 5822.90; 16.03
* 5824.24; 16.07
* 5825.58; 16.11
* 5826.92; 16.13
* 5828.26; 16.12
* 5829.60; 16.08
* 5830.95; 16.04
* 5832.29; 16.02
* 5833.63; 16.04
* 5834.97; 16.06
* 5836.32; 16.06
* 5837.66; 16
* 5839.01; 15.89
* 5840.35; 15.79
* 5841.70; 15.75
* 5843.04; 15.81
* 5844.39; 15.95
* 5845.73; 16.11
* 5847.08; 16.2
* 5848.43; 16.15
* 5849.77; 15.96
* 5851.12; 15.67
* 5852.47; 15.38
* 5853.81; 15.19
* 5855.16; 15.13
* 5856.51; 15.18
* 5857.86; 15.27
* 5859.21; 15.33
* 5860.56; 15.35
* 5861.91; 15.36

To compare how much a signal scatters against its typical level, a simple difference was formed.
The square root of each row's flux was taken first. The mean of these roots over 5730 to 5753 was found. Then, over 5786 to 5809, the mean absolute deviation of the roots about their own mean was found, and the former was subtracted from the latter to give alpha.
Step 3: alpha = -3.93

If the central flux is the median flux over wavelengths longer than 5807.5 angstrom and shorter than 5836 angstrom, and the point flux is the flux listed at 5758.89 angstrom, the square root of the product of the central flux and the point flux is 16.0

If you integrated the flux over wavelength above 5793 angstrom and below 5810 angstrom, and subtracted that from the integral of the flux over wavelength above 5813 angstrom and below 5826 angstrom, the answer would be -63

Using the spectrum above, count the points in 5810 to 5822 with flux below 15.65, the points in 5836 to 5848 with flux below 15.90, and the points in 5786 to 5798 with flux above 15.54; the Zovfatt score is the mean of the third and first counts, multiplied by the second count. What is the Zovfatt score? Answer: 14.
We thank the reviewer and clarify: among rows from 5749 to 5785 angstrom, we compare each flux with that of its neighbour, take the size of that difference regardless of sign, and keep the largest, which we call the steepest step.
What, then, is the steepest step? 0.240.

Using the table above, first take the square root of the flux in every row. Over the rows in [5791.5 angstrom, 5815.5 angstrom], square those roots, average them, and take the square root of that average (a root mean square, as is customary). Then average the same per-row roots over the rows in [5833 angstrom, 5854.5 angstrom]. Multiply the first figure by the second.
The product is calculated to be 15.9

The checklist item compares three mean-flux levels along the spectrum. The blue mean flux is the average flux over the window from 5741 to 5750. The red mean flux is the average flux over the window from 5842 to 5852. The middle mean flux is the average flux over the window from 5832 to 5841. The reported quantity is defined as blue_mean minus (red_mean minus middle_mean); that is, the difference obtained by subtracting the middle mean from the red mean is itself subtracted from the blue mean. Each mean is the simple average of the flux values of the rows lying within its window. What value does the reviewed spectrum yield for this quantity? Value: 15.5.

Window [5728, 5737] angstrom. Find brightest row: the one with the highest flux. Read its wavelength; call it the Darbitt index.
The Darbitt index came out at 5735.07 angstrom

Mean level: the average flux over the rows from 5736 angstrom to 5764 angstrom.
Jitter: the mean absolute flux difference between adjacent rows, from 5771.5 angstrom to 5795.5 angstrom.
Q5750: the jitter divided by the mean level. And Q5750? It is 0.0067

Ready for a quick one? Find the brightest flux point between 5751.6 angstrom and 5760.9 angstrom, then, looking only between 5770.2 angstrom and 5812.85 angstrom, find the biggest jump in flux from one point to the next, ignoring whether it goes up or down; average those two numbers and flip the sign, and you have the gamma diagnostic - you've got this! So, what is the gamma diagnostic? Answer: -8.09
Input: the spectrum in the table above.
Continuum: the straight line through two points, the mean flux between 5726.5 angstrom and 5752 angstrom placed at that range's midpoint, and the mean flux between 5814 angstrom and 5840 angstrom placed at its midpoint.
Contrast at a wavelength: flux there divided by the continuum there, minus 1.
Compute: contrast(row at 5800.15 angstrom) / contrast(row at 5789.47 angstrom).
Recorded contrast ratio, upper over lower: -0.3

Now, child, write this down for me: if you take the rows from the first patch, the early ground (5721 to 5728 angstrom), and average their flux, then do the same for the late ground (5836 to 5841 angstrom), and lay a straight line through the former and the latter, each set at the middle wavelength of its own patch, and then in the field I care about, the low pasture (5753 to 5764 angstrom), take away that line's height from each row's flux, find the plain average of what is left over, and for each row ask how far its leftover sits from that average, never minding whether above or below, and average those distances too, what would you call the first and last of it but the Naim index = 0.108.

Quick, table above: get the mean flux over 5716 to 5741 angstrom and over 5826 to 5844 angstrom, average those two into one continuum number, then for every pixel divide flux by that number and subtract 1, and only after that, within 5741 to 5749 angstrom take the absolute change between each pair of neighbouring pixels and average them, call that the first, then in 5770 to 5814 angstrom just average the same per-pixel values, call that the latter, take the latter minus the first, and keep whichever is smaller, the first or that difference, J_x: -0.012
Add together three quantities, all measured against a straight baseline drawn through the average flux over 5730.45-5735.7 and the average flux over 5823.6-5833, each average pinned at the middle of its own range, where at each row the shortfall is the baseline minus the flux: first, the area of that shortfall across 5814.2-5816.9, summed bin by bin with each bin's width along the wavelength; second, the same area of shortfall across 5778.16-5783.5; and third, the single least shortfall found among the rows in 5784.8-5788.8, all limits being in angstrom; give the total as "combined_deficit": 5.6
